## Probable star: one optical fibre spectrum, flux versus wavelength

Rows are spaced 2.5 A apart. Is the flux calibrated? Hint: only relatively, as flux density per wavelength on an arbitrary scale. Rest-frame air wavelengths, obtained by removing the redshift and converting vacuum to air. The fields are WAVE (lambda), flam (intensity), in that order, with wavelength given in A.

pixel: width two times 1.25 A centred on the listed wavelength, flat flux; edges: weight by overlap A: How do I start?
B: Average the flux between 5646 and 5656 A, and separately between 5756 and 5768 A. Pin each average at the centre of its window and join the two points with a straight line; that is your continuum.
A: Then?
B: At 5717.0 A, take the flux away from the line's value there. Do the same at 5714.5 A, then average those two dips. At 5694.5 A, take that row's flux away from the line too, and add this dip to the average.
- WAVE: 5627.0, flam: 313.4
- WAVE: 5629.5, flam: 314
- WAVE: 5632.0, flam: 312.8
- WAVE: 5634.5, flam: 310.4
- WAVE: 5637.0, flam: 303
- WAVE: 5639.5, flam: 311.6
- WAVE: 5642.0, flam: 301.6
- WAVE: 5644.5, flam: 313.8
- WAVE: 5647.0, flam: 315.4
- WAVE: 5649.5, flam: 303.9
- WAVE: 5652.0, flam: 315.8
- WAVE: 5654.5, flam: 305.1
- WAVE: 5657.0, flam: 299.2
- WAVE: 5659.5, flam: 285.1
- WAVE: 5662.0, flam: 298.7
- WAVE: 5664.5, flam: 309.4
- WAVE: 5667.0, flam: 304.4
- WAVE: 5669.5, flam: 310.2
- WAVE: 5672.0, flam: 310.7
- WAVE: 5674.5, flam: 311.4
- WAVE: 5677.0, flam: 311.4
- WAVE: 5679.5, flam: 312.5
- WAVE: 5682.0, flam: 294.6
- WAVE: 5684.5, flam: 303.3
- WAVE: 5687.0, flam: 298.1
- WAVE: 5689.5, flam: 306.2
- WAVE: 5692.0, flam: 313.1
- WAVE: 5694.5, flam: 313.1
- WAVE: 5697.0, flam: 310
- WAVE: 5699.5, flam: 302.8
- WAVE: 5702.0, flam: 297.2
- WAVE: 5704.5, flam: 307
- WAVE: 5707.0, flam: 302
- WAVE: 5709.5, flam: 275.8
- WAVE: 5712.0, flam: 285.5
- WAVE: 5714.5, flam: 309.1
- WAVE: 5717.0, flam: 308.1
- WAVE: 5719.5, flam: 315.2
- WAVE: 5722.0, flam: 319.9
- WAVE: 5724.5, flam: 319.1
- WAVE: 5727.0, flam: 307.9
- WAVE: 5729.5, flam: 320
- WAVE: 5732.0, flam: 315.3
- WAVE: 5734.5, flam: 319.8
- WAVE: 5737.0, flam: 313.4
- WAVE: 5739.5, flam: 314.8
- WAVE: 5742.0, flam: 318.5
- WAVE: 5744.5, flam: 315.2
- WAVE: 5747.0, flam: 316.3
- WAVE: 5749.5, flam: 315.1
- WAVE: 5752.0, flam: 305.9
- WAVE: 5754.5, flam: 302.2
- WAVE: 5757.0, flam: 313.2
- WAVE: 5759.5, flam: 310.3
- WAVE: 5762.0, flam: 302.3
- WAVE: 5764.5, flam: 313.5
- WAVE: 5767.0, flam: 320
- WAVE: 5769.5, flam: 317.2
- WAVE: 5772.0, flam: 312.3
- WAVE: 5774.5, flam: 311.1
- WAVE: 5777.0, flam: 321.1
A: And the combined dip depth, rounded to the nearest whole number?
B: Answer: 0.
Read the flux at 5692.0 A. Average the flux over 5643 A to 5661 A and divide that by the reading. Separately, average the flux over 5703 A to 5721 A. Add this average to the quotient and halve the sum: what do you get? 151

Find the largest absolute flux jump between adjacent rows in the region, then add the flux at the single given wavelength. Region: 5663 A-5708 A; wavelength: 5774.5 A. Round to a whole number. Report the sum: 329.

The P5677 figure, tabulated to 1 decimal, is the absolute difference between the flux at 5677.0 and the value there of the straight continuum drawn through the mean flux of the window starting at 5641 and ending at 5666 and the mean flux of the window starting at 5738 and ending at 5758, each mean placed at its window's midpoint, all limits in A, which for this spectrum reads 4.6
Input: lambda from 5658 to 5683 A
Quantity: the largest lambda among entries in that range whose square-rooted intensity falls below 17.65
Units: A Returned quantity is 5682.0 A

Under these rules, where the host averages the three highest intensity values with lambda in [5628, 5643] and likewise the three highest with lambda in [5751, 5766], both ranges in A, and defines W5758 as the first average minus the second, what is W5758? 0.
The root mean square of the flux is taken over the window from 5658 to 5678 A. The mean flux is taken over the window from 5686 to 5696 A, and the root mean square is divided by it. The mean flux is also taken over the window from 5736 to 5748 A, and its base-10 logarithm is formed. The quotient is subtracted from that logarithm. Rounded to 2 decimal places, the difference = 1.51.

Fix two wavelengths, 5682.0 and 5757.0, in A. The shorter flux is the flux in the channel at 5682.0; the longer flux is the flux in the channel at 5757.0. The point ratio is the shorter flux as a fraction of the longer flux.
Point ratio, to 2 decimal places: 0.94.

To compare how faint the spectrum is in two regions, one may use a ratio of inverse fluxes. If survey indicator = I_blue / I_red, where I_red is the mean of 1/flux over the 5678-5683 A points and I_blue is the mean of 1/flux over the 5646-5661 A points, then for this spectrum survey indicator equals 1.00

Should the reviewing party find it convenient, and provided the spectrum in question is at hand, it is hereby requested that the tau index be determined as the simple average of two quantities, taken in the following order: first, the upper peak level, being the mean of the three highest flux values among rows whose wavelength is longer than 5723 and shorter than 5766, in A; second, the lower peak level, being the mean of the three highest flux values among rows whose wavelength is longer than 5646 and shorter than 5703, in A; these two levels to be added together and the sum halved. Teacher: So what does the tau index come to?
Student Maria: 317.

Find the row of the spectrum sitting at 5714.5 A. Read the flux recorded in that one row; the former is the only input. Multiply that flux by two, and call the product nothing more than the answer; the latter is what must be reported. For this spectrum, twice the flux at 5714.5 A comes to 618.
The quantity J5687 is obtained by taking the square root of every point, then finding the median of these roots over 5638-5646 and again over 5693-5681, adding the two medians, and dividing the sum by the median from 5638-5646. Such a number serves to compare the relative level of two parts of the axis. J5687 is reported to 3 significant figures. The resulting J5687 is 1.99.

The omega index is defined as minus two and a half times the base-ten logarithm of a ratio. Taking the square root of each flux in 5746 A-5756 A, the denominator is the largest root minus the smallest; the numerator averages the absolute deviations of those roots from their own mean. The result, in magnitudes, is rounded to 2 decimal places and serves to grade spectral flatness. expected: 0.96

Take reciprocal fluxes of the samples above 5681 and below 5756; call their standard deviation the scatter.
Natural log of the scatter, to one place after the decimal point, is -9.1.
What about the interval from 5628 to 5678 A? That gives -9.4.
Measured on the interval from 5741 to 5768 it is -9.7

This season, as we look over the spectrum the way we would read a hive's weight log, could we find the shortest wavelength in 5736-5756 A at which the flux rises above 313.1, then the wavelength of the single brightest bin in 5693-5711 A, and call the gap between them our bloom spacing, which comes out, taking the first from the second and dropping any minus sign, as 42.5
